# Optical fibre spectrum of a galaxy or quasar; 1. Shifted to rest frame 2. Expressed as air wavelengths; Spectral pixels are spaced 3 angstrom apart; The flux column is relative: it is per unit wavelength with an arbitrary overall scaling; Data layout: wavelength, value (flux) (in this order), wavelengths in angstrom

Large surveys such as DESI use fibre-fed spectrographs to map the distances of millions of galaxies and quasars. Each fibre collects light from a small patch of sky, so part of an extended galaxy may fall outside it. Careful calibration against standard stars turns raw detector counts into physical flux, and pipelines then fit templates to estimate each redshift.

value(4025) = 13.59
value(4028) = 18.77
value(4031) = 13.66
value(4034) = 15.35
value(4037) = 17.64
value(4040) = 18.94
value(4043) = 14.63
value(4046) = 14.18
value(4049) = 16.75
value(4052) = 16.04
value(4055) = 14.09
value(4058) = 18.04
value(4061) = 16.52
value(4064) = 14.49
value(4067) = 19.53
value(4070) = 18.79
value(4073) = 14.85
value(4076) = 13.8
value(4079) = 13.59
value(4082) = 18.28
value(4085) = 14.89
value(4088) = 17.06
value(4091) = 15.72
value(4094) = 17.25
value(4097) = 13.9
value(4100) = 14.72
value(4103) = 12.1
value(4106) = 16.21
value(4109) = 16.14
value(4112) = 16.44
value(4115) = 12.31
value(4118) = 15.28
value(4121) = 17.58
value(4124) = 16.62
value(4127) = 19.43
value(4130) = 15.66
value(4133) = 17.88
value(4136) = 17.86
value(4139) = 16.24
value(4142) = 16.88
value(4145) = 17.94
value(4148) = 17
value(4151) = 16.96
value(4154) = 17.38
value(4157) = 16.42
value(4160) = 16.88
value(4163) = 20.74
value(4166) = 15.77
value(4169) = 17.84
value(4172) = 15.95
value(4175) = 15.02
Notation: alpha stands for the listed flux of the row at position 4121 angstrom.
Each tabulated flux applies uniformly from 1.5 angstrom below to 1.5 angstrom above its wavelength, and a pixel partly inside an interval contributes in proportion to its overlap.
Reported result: 17.58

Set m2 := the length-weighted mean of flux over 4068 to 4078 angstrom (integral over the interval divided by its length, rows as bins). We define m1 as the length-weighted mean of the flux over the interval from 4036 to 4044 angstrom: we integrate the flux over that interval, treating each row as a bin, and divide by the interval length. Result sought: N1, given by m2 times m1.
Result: 273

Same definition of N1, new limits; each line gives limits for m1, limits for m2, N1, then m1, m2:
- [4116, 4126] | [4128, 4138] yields 283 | 16.4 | 17.2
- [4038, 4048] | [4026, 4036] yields 255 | 16.0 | 15.9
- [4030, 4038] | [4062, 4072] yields 271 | 15.5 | 17.4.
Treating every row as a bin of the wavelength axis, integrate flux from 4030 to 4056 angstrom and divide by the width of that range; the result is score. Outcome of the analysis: 15.8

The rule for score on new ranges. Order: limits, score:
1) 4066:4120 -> 15.6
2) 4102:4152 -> 16.4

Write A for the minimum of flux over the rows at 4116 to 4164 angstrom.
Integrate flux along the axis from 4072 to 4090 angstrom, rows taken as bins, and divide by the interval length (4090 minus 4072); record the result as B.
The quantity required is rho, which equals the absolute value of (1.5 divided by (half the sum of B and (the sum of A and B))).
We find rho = 0.0650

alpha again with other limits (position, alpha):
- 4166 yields 15.77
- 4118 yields 15.28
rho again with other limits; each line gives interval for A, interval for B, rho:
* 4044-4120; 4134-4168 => 0.0643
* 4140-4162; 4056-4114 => 0.0623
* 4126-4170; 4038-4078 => 0.0625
